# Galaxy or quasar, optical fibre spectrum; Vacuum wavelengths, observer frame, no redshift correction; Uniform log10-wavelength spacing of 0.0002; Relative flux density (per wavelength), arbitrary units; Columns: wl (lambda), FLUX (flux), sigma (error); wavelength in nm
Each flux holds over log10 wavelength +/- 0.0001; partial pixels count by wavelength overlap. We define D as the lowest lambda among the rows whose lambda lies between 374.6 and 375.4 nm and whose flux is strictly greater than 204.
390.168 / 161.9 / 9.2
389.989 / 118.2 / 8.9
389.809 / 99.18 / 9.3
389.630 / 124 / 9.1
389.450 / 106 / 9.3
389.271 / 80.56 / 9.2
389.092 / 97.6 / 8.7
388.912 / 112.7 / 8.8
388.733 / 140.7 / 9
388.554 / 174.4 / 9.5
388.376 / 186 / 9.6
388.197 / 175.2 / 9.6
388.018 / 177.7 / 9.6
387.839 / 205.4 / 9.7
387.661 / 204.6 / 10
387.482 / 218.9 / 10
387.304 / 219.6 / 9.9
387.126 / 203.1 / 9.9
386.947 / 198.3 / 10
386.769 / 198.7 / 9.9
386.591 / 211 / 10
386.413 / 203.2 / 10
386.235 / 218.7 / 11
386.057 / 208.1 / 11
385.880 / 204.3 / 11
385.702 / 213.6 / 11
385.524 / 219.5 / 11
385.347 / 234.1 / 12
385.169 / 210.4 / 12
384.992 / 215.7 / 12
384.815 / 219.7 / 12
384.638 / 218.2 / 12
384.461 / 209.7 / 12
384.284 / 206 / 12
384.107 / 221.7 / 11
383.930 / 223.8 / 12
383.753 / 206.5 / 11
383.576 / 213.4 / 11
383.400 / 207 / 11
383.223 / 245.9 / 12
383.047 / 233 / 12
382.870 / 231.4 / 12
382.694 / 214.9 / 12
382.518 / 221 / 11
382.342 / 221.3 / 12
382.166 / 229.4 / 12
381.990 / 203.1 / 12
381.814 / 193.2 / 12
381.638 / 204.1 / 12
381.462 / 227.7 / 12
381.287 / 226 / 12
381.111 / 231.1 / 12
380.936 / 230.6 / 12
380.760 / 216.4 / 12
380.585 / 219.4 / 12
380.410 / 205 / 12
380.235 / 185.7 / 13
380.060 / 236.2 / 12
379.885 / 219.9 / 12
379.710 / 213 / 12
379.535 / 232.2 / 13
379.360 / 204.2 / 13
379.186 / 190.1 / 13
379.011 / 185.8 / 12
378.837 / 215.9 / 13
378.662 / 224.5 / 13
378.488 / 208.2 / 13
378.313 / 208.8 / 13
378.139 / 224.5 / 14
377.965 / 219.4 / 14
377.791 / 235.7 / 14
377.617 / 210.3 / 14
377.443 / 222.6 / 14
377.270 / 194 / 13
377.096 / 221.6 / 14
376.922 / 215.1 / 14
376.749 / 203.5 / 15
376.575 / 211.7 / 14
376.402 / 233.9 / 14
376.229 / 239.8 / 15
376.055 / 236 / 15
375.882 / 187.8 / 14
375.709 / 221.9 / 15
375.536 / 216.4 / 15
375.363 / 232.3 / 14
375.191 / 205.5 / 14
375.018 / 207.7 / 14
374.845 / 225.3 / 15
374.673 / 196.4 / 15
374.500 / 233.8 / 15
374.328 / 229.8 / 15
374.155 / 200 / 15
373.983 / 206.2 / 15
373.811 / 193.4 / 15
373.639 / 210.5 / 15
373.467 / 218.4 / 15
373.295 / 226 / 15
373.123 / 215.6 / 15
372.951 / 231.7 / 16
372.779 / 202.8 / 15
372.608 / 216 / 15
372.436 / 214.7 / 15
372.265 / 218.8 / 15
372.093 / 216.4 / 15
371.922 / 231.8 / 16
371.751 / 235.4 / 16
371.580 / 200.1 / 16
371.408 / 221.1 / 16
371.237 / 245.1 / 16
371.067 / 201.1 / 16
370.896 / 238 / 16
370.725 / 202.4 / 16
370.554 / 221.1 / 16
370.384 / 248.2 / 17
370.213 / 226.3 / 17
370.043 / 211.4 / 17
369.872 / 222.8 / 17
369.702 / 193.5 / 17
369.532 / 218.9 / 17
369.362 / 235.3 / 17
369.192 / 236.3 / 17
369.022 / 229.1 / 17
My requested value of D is 374.845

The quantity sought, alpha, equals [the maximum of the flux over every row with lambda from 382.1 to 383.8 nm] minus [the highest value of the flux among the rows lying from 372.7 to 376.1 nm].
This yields 10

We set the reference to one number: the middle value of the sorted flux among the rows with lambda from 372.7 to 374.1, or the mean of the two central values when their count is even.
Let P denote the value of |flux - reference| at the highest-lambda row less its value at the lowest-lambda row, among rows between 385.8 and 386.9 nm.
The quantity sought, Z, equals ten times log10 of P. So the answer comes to 7.5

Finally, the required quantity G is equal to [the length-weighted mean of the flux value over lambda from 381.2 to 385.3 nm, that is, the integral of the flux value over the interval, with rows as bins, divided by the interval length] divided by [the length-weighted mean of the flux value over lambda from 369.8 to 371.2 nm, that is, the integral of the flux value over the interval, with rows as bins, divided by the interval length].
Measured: 0.98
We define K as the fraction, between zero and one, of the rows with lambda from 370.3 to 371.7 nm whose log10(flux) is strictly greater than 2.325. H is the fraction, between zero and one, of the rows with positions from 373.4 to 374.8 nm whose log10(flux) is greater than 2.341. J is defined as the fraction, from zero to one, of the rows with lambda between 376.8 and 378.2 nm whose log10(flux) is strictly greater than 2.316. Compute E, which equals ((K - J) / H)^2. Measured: 1.0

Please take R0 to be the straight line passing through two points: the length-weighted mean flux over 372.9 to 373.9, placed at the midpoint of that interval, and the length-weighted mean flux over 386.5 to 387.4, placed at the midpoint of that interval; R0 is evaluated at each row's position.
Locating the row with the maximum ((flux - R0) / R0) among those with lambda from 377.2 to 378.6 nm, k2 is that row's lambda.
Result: 377.791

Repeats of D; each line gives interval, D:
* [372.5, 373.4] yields 372.608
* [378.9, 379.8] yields 379.360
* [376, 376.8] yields 376.055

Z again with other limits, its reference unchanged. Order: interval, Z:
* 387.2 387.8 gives 2.8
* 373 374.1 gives 6.3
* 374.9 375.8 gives 5.4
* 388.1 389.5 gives 18.4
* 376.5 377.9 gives 13.3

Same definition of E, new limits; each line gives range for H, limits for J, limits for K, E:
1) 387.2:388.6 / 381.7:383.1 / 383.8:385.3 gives 1.0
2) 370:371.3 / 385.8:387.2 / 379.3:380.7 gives 0.2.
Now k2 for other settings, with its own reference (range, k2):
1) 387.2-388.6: 387.304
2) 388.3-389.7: 388.376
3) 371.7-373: 371.751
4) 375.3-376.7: 376.229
